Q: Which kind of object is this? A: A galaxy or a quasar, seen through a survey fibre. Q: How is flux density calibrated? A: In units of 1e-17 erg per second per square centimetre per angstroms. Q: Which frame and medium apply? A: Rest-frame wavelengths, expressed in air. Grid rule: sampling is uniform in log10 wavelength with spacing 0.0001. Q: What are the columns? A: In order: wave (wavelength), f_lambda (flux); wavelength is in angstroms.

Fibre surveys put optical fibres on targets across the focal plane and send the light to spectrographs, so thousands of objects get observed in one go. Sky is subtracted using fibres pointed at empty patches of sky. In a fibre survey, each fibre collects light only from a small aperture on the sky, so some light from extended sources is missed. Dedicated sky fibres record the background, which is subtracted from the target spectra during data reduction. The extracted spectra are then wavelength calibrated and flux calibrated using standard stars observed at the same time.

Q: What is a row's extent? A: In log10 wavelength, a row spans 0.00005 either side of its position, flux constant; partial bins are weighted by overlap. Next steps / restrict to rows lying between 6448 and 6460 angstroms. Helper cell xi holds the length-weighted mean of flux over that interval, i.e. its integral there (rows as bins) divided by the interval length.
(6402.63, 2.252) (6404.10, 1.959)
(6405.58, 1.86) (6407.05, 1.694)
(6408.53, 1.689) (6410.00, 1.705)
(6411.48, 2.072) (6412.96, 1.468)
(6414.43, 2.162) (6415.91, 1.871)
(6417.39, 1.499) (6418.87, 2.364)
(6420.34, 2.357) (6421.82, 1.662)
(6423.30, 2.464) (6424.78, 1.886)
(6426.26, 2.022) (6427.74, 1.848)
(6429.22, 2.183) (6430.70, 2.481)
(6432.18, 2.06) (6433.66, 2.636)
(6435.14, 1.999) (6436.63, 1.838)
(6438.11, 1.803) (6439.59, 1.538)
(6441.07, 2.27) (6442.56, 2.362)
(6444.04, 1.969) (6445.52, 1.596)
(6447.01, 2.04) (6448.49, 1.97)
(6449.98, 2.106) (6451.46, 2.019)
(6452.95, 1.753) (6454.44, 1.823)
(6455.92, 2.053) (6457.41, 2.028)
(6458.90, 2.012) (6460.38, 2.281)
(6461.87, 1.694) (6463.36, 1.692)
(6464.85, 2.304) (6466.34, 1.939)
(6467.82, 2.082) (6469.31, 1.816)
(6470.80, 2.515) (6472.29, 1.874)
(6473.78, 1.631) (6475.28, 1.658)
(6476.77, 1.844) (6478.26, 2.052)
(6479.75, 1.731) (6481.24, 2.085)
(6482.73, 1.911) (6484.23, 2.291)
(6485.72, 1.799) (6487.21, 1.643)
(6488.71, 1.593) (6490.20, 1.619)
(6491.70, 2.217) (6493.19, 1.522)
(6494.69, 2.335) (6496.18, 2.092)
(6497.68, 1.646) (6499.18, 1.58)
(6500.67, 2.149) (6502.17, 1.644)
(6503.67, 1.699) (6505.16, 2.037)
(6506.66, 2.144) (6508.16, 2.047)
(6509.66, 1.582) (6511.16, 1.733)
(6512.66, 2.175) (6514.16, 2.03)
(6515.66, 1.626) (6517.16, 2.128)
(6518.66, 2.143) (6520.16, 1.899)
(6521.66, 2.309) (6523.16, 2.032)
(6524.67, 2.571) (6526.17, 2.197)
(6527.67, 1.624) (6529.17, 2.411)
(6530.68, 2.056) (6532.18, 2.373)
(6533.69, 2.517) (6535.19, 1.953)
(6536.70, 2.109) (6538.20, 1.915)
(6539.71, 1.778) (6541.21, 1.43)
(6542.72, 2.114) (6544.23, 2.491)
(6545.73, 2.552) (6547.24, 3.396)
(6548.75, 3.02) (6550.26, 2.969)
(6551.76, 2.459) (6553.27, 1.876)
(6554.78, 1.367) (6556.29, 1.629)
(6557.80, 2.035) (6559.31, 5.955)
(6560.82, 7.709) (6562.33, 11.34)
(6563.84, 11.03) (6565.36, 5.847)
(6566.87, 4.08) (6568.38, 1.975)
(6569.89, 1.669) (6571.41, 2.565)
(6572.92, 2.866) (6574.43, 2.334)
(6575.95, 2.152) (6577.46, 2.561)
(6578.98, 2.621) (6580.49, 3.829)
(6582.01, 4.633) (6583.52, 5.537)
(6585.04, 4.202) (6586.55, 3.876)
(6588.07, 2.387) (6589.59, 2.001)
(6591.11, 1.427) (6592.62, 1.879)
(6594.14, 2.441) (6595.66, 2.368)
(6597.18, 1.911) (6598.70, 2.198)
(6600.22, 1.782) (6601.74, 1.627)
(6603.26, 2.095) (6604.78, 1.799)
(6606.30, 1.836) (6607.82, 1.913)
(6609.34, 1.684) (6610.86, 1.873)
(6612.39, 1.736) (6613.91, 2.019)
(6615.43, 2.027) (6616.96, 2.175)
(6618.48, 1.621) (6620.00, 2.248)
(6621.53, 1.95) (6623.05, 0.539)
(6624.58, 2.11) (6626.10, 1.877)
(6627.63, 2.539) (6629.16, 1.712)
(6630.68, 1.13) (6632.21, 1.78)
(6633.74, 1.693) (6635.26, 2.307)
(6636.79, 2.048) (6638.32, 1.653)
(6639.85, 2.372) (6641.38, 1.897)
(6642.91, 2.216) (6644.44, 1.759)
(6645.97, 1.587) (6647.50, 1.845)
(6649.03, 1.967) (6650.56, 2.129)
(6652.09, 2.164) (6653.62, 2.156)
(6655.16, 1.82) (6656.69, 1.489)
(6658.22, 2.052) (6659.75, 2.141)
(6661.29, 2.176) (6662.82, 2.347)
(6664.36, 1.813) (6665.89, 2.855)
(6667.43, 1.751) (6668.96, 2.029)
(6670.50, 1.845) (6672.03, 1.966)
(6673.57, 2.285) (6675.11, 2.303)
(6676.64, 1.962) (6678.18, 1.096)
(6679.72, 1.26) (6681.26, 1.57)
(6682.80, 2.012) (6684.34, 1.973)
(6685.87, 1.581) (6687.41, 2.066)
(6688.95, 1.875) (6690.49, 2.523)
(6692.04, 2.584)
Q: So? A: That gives 1.98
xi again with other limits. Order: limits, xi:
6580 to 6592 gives 3.46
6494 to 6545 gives 2.02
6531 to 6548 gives 2.23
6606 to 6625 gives 1.82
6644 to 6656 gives 1.93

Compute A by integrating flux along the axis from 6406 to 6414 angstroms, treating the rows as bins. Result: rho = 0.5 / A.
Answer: 0.04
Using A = 14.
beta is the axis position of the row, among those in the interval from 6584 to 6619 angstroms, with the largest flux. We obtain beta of 6585.04 angstroms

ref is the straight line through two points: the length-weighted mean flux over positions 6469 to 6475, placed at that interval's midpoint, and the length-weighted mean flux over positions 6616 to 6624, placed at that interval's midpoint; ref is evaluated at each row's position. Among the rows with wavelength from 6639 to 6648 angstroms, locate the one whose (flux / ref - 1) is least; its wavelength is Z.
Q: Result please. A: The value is 6645.97 angstroms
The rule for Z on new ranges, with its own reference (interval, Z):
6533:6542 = 6541.21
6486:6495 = 6493.19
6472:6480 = 6473.78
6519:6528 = 6527.67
